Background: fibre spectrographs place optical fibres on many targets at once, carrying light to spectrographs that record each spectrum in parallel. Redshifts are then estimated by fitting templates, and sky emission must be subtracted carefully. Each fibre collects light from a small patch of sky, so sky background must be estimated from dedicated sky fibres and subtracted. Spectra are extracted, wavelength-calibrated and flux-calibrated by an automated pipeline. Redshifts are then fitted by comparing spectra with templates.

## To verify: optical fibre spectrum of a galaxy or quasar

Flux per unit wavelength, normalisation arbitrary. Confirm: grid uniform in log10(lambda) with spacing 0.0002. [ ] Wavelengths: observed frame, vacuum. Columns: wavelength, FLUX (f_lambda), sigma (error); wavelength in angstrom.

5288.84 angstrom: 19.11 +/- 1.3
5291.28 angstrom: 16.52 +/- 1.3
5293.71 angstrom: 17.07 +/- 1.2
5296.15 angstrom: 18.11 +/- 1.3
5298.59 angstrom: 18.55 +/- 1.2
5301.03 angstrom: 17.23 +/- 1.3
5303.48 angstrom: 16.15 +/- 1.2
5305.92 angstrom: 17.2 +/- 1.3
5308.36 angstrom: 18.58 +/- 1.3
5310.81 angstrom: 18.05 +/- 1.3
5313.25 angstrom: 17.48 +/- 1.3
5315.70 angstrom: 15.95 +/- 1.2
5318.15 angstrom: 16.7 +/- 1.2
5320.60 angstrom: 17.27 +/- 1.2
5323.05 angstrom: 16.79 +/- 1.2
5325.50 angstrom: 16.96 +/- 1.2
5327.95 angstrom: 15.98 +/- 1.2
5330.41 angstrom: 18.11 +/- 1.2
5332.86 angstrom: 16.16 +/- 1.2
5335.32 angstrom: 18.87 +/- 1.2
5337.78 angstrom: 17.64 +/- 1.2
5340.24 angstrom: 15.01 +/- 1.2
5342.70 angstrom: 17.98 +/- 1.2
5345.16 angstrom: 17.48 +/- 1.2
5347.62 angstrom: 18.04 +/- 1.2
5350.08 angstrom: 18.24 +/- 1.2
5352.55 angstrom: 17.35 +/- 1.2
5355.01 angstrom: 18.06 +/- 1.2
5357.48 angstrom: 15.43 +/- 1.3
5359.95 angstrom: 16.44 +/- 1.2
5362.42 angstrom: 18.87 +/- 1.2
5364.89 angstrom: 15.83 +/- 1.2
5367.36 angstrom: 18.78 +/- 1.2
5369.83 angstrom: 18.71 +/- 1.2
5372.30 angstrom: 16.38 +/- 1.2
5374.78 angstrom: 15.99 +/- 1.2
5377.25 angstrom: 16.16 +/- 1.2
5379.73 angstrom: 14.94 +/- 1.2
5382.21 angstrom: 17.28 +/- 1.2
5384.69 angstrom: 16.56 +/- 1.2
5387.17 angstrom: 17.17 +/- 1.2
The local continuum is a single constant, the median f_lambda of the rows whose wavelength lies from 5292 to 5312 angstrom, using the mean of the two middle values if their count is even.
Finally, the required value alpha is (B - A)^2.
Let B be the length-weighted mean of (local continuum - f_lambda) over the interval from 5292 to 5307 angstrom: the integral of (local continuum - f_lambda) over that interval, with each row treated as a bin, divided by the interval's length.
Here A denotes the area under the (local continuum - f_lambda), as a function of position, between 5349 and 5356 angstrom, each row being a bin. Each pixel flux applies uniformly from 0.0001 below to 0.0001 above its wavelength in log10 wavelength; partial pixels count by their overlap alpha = 4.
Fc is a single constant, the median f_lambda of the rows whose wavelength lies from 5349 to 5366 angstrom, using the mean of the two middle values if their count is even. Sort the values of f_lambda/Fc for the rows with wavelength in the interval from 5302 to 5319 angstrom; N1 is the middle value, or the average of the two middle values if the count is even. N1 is 0.99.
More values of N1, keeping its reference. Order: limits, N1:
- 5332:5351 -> 1.03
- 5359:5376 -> 0.95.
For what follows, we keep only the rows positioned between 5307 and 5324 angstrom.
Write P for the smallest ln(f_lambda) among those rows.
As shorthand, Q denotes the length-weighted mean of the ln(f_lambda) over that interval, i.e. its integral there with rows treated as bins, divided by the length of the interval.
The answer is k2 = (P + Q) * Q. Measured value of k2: 16.0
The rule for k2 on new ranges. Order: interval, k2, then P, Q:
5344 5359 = 16.0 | 2.74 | 2.86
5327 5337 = 16.0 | 2.77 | 2.85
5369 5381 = 15.3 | 2.70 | 2.79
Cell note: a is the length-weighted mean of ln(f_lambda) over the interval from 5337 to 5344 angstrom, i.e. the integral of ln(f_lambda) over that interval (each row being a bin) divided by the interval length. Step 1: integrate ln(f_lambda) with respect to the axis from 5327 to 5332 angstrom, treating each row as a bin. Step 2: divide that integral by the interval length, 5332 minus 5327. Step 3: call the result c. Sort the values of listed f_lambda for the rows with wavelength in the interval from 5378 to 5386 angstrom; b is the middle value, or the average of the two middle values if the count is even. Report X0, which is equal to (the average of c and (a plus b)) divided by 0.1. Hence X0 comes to 111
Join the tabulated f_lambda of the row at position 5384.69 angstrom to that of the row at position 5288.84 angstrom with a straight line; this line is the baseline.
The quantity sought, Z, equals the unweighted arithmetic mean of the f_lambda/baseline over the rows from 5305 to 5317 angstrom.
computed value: 0.94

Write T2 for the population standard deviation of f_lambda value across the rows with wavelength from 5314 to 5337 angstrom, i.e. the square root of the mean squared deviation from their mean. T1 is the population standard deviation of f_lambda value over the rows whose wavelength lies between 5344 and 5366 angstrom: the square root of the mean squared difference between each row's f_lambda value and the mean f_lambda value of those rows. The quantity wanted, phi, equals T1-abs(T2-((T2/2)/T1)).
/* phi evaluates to 0.6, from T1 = 1.10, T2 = 0.9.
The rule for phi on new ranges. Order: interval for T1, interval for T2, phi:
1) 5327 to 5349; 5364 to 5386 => 0.5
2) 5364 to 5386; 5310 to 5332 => 0.8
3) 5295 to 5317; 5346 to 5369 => 0.4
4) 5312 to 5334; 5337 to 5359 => 0.4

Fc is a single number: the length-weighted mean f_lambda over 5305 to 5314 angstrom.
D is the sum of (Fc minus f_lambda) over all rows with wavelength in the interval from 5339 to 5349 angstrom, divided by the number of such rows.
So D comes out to 0.8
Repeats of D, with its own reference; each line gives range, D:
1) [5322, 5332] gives 0.9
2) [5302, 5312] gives 0.4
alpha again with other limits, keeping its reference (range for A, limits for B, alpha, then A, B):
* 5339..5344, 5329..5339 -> 32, 6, -0.02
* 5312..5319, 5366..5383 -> 32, 6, 0.77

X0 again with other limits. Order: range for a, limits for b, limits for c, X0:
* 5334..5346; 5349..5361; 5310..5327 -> 115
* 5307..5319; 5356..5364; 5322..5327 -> 111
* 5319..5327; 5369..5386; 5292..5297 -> 110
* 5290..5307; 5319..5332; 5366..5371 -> 114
